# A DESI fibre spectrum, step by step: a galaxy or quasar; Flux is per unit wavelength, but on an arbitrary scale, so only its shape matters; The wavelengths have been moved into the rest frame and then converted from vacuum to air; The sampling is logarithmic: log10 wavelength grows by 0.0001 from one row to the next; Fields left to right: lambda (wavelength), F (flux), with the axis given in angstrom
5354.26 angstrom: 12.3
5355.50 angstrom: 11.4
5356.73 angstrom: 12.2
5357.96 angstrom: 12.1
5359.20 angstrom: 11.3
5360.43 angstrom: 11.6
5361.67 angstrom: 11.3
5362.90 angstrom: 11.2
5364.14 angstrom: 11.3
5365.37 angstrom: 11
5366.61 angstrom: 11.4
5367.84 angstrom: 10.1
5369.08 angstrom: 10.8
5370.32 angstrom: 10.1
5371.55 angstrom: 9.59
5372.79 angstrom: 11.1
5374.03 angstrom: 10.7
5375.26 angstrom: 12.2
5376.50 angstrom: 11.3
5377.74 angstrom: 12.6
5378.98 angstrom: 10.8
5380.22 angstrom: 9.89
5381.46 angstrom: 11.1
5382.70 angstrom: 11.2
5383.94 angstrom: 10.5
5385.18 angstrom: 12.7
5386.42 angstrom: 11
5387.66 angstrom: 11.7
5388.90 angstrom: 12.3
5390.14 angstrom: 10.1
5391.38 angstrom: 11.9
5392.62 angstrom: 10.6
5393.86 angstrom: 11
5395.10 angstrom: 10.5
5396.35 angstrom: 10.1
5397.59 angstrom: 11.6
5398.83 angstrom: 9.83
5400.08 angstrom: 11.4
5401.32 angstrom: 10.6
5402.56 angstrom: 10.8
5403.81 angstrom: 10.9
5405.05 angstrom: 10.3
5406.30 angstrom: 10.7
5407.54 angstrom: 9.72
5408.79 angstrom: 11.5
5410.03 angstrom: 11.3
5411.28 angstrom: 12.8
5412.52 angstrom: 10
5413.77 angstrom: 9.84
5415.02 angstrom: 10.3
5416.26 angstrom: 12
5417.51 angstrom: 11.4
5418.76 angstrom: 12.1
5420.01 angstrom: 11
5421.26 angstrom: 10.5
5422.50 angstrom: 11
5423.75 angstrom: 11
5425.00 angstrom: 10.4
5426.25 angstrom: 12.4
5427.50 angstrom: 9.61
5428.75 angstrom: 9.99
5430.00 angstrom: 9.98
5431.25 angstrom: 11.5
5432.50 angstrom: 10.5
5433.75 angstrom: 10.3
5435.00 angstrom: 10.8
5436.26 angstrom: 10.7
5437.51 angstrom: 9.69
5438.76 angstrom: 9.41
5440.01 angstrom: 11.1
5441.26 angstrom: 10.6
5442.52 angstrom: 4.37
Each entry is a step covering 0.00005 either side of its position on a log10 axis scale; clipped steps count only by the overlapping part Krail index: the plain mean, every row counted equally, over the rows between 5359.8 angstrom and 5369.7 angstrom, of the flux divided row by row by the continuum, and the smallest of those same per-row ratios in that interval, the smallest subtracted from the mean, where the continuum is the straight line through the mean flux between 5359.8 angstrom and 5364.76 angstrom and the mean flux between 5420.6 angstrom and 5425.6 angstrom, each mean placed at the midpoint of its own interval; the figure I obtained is 0.085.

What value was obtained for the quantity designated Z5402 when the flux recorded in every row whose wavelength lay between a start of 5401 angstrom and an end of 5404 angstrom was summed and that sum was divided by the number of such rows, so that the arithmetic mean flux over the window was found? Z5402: 10.8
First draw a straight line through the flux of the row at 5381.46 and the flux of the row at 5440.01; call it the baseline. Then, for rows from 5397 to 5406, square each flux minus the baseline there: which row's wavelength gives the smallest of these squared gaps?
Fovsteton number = 5403.81 angstrom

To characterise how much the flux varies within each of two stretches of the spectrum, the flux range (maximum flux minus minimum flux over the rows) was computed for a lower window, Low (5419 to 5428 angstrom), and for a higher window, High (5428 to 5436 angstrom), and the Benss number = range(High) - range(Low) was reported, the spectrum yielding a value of -1.3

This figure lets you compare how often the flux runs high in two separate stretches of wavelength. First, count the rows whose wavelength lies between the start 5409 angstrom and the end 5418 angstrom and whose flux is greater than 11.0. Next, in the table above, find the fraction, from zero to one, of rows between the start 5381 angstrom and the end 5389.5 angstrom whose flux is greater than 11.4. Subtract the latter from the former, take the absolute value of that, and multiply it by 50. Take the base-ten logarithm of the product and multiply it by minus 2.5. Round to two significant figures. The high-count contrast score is -5.6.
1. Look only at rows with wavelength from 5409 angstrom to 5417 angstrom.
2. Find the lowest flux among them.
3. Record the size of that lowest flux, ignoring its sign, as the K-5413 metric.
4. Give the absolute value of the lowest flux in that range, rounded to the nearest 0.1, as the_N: 9.8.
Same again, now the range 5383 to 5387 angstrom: 10.5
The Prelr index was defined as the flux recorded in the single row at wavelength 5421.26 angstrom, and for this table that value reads 10.5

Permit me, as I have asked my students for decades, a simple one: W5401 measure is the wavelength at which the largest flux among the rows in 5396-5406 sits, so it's 5397.59 angstrom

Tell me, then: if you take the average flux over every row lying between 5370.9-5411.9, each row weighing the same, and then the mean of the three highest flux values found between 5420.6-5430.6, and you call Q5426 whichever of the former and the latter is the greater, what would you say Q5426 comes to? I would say 11.5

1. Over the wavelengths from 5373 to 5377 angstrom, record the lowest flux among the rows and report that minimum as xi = 10.7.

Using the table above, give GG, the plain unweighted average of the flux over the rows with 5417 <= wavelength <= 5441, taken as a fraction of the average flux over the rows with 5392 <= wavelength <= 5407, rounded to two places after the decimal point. 1.00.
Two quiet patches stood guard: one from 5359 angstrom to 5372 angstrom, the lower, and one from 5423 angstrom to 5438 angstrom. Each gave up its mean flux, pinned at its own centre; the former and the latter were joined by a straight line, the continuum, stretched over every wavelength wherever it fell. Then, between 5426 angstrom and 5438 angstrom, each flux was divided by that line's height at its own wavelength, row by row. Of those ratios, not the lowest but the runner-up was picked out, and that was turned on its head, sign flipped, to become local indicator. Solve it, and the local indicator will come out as -0.919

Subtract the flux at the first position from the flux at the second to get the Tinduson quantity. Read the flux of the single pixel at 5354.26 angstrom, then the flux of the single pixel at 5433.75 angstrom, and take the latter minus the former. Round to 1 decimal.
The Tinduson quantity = -2.0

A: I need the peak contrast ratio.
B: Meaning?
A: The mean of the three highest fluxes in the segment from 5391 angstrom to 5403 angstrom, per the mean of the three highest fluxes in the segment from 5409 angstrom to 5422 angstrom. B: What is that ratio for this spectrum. 0.95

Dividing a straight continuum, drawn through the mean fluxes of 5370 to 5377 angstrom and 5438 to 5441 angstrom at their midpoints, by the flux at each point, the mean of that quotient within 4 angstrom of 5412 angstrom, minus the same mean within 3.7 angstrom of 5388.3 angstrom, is 0.04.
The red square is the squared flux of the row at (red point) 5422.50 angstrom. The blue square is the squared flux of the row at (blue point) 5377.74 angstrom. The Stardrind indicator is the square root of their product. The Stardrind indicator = 139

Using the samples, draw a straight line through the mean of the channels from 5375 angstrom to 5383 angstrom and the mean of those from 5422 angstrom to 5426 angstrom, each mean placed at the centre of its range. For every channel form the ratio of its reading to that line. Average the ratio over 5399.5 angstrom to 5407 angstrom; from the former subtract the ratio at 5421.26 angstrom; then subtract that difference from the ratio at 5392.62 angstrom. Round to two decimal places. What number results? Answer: 0.94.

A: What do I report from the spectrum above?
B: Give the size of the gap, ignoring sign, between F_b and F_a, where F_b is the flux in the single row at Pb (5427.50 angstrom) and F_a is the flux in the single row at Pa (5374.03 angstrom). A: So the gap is 1.1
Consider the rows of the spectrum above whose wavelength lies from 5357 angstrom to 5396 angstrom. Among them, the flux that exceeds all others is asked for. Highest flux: 12.7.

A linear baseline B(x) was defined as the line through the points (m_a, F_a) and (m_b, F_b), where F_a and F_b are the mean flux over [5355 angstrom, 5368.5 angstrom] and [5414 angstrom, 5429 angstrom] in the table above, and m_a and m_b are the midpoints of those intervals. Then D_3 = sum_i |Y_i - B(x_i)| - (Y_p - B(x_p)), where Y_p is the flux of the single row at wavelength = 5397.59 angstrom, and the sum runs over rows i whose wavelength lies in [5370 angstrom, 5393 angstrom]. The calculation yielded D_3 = 14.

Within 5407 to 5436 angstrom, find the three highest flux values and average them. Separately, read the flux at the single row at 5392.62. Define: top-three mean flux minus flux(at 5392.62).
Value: 1.8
